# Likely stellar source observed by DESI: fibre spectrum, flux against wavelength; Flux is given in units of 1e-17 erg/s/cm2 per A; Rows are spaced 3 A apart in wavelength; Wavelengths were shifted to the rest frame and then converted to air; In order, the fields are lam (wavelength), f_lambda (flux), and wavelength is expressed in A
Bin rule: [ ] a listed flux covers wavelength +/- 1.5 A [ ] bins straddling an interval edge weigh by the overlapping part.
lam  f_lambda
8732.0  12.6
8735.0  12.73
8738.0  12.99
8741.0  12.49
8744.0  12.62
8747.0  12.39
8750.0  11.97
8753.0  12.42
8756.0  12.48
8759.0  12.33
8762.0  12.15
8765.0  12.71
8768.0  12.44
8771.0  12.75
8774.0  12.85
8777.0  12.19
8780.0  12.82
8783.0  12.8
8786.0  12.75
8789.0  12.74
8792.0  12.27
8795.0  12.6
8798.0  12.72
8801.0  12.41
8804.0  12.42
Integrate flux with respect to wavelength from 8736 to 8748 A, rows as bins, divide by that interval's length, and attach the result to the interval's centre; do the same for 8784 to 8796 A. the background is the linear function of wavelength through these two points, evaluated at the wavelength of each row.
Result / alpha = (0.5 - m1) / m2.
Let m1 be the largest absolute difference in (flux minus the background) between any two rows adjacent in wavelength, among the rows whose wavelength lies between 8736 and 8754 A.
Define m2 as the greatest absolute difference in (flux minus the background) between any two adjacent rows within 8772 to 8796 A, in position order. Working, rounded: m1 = 0.50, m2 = 0.658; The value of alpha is 0.00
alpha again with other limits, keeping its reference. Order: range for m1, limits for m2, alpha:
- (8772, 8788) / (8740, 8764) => -0.35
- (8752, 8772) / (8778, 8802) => -0.13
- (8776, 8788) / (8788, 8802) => -0.28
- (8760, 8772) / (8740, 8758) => -0.14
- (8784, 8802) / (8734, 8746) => 0.07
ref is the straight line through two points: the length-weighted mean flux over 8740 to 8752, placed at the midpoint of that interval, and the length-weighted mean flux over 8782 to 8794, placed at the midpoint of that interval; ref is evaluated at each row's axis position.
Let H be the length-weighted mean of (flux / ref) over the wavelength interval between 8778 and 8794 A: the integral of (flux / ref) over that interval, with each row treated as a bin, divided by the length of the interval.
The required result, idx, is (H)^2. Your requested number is 1.01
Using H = 1.003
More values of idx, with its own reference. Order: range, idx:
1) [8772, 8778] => 1.00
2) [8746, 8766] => 0.99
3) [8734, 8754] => 1.03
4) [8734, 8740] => 1.09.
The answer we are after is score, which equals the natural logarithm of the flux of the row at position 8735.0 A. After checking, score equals 2.54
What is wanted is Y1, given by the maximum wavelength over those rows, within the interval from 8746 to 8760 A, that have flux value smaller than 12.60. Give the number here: 8759.0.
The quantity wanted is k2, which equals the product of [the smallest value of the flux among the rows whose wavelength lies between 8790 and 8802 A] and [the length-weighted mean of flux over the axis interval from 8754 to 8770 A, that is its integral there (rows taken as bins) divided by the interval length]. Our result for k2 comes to 153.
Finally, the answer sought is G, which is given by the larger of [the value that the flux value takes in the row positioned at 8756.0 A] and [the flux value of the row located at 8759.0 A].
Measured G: 12.5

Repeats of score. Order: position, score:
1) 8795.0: 2.53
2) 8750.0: 2.48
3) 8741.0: 2.52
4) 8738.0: 2.56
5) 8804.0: 2.52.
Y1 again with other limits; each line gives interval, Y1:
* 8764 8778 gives 8777.0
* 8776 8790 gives 8777.0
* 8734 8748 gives 8747.0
